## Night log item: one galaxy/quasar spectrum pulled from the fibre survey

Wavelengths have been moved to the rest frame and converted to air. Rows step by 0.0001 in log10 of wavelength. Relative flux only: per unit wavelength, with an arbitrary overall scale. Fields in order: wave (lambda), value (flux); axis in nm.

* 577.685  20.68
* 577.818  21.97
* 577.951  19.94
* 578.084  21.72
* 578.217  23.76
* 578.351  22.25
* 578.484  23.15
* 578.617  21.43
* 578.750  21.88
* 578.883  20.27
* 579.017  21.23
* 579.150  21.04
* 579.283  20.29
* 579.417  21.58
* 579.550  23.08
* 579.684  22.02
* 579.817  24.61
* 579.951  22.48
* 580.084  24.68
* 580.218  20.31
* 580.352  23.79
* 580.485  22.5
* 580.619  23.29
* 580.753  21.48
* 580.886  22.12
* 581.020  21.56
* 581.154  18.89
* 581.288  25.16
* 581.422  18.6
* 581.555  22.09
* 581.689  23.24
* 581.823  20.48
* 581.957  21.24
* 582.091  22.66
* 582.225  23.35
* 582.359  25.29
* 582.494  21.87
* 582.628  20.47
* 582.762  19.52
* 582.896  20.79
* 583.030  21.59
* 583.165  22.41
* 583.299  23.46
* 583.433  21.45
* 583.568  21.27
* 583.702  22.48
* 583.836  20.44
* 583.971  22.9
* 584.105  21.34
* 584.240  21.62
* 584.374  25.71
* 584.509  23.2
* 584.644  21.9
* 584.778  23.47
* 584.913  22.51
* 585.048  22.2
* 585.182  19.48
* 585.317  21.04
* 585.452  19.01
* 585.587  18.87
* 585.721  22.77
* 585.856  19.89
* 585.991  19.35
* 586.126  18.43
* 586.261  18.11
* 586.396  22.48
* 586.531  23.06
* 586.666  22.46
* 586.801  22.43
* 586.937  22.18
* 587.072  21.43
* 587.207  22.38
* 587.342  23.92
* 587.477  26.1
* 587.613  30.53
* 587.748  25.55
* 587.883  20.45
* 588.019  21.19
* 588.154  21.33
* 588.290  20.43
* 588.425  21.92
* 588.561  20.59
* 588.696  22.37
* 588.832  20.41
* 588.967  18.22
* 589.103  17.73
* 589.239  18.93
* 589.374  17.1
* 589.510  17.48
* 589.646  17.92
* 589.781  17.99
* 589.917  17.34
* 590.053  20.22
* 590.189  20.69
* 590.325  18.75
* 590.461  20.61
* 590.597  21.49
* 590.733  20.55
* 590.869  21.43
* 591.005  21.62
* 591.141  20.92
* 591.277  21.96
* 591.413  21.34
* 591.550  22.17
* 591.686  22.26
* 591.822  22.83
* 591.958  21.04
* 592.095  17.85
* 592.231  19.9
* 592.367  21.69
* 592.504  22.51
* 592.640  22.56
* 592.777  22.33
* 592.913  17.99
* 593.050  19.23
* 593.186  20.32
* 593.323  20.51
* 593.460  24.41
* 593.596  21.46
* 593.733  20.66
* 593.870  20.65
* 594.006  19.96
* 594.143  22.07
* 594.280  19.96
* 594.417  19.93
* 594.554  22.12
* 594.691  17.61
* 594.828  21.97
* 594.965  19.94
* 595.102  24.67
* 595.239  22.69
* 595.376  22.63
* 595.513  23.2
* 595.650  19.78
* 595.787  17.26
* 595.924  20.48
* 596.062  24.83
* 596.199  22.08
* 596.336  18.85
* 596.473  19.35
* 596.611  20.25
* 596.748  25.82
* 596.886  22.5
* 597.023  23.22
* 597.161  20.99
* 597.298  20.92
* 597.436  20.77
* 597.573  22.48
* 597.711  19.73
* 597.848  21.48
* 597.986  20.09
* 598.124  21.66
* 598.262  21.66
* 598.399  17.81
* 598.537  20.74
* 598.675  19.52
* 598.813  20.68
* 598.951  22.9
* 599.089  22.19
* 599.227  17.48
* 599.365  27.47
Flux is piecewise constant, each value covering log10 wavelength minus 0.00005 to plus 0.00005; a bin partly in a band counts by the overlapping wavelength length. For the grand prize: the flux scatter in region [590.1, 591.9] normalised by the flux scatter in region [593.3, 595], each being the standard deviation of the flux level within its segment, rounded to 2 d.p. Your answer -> 0.64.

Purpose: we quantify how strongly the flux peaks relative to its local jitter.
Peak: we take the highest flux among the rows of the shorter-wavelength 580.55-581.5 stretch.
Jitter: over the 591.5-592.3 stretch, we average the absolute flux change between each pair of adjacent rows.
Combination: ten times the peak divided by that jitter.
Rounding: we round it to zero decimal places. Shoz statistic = 164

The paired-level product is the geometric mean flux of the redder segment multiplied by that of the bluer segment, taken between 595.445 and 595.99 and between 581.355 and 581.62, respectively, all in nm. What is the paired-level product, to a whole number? 407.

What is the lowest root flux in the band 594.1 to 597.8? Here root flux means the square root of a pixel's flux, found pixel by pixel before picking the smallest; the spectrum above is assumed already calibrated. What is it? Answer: 4.15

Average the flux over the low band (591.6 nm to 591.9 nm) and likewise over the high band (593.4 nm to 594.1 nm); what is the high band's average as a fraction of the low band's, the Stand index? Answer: 0.95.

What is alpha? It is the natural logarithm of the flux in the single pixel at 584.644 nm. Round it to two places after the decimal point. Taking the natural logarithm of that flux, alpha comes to 3.09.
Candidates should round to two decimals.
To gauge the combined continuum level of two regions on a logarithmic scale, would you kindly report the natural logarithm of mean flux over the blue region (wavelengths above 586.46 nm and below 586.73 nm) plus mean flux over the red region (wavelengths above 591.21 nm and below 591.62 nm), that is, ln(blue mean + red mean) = 3.80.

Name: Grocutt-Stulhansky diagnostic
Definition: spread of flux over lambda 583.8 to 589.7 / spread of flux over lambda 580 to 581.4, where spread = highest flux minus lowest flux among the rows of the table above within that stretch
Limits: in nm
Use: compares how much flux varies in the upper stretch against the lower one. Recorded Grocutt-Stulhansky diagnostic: 2.1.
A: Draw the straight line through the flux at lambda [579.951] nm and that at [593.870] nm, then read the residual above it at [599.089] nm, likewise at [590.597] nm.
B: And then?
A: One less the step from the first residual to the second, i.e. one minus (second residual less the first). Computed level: 3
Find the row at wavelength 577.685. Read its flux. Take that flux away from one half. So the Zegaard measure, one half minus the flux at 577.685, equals -20.2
